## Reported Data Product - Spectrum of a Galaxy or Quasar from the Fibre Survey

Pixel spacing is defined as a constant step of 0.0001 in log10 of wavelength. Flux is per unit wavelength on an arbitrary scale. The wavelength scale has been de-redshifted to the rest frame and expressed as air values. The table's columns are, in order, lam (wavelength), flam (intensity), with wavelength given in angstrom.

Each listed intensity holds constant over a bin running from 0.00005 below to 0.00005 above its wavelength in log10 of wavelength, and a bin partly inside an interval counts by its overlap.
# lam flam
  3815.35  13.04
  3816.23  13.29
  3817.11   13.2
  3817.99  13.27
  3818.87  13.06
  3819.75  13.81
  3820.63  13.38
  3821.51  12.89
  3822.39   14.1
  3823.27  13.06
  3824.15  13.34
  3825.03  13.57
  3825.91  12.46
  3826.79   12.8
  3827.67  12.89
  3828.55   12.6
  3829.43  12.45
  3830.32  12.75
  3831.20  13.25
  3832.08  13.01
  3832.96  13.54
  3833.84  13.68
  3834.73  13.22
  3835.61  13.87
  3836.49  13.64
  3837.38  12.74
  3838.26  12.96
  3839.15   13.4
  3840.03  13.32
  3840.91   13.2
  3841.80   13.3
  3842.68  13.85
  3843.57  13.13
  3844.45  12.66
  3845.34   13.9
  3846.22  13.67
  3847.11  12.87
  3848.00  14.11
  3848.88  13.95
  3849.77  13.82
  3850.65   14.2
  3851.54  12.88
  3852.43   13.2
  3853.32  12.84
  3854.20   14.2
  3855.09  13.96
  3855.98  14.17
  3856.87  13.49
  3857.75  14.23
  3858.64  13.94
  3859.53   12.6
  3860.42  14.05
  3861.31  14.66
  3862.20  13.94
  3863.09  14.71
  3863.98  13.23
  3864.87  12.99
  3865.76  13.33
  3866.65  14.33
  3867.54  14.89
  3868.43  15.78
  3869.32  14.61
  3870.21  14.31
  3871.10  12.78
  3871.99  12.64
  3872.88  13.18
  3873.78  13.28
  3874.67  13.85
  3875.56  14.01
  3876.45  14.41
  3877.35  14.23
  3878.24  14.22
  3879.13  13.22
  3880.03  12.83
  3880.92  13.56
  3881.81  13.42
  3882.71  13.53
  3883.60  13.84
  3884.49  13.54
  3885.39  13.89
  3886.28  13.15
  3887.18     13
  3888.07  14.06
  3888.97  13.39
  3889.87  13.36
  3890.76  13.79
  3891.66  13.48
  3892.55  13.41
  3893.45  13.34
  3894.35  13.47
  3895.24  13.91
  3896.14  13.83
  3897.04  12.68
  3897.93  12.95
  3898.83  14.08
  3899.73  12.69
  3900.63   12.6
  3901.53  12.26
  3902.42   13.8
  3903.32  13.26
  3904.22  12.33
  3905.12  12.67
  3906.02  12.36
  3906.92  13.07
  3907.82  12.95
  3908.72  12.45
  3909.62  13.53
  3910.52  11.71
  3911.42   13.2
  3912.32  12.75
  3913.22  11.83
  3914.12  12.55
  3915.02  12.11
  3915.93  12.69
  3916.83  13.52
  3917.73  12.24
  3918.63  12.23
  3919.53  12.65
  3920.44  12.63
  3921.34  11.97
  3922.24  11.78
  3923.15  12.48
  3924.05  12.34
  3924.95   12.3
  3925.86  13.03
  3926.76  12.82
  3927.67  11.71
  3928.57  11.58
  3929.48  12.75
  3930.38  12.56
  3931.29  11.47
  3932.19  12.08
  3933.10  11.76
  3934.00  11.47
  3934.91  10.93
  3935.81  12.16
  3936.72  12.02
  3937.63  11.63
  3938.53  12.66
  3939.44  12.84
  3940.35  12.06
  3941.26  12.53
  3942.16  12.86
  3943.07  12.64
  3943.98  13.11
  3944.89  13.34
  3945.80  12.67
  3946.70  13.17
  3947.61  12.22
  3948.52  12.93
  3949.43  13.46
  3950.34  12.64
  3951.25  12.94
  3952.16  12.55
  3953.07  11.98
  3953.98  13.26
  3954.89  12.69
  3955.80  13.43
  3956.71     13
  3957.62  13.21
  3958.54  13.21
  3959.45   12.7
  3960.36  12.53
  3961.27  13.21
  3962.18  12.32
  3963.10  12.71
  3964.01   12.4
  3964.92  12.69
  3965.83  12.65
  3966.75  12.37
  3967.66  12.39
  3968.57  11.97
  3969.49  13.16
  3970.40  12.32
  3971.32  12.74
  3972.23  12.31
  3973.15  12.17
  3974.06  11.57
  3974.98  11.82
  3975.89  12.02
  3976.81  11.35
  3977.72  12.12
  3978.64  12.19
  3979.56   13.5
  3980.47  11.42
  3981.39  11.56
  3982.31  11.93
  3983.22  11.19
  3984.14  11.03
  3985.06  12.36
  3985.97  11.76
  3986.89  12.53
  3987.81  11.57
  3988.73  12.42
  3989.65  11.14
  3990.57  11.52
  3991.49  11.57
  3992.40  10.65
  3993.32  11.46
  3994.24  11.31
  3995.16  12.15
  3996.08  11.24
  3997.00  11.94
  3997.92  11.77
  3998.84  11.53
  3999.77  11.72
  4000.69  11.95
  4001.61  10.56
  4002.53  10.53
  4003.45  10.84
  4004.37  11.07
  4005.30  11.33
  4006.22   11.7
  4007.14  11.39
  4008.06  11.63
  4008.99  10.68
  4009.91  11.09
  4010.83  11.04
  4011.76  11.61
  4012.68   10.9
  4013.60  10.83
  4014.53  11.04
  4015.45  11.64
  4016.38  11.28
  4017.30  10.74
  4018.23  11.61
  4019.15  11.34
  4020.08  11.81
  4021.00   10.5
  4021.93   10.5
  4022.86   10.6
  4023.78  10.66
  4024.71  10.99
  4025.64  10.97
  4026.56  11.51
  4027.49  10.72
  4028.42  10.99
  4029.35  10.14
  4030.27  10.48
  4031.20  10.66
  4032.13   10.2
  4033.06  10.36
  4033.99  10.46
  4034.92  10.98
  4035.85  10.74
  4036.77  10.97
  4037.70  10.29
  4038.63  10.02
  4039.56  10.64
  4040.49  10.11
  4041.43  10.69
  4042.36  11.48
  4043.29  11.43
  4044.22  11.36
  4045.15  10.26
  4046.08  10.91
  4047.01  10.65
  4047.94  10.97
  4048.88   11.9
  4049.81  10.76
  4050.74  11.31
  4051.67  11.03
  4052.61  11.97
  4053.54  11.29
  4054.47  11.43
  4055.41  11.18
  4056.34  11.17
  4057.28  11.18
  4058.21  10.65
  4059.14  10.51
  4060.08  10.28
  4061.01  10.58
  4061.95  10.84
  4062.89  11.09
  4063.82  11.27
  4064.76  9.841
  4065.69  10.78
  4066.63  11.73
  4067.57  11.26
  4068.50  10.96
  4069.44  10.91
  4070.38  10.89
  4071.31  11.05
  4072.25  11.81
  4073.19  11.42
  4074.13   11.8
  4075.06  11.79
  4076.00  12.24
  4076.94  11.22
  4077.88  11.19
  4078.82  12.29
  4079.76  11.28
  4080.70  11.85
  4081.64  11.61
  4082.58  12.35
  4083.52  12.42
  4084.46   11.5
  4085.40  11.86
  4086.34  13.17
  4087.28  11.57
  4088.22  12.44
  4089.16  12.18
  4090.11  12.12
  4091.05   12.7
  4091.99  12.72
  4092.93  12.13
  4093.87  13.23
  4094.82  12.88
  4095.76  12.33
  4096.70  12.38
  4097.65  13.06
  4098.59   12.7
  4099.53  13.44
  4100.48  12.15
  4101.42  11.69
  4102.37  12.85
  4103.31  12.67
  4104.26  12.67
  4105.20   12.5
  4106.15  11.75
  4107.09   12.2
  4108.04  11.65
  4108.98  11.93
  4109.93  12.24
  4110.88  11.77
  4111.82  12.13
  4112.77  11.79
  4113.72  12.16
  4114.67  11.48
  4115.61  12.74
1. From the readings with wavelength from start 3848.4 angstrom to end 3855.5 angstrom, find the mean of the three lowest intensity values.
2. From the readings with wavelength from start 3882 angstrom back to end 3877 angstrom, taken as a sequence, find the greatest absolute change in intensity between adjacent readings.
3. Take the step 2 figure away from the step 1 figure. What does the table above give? 12.0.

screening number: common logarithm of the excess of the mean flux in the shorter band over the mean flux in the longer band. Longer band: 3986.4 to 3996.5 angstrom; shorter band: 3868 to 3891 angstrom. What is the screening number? 0.32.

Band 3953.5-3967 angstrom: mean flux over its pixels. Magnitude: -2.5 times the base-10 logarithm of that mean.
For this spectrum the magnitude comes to -2.770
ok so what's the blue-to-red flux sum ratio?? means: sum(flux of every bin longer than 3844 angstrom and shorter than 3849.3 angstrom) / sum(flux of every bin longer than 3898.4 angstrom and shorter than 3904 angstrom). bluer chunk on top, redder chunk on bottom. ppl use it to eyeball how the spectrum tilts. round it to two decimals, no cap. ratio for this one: 1.03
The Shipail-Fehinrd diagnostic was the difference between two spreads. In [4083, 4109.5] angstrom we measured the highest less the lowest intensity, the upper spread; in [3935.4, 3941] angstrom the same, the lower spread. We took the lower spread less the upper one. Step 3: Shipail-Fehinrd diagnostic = -0.7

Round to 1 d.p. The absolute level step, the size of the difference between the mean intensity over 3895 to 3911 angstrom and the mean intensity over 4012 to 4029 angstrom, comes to 1.9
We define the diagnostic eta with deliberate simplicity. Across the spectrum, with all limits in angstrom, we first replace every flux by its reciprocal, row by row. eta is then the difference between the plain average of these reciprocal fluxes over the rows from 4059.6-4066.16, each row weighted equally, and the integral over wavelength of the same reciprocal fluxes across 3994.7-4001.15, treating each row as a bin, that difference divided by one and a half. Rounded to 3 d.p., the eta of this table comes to -0.303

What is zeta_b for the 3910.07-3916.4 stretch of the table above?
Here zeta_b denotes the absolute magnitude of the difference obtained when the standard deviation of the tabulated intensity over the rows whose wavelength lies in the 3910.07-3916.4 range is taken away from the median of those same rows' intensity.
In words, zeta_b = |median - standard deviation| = 12.0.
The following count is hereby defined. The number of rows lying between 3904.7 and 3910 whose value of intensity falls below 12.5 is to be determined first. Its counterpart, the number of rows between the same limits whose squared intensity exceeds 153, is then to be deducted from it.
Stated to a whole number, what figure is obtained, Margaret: -3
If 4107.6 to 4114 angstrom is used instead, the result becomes 7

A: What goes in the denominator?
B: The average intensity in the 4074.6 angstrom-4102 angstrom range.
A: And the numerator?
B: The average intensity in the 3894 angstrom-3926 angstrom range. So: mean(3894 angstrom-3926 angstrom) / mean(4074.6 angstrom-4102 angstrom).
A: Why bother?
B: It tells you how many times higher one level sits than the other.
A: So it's 1.04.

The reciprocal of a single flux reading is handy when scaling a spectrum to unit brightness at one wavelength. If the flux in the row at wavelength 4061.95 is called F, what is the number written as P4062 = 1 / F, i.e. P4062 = 0.092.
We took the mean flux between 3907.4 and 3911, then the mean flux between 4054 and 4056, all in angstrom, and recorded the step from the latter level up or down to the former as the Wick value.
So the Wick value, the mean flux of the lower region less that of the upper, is 1.4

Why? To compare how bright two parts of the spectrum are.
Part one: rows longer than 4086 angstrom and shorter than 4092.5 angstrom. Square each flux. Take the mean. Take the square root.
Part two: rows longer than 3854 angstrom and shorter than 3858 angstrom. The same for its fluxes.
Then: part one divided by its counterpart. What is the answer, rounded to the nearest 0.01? 0.89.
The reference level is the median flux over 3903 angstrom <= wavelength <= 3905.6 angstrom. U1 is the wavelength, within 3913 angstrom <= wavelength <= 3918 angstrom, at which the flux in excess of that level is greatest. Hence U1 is 3916.83 angstrom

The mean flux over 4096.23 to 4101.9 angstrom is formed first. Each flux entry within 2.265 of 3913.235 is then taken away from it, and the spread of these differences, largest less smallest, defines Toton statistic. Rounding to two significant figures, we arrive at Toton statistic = 1.4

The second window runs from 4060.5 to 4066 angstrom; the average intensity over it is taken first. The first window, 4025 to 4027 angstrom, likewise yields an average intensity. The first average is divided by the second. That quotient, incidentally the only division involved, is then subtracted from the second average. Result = 9.69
